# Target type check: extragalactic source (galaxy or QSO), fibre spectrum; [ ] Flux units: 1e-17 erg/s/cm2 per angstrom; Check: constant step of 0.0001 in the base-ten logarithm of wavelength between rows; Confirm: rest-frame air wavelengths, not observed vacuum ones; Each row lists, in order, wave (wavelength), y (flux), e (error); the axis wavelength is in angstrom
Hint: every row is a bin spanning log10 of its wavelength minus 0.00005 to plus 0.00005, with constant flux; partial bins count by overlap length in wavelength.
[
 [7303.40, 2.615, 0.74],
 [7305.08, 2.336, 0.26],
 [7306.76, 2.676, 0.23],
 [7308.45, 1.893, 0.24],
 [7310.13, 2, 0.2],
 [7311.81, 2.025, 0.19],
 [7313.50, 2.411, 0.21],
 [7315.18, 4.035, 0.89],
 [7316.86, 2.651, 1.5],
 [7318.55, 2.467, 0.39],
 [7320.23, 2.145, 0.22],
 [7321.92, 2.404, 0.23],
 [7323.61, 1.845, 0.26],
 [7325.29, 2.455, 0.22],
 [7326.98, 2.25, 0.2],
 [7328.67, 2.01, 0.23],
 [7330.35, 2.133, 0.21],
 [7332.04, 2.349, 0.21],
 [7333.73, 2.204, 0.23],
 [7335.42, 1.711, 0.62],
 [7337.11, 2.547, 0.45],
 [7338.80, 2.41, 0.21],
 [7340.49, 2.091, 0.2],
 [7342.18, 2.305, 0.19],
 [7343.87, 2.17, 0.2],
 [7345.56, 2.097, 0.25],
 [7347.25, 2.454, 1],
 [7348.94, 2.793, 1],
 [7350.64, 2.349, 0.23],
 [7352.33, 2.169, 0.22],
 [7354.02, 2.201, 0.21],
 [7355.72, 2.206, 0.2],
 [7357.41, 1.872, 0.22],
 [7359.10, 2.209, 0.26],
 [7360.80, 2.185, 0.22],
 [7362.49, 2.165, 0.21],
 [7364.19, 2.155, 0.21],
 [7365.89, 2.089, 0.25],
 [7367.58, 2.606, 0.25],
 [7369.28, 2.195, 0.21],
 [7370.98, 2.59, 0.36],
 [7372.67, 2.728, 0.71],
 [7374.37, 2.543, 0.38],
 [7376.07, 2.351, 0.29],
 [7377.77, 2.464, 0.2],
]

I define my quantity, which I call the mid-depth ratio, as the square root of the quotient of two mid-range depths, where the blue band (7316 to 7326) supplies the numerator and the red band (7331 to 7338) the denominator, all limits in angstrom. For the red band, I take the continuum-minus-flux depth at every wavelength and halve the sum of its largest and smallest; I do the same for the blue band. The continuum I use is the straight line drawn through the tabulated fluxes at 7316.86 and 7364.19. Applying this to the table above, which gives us 1.07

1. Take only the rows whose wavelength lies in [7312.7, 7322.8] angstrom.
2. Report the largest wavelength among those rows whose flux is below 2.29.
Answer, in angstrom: 7320.23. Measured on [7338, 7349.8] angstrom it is 7345.56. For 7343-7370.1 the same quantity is 7369.28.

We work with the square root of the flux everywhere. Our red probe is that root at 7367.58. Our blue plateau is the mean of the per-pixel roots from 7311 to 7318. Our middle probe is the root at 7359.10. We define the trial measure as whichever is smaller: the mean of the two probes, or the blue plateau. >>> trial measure 1.55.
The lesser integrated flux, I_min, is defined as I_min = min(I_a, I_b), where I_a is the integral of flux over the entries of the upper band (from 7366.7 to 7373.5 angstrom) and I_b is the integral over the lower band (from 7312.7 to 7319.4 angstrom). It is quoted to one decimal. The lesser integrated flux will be 17.2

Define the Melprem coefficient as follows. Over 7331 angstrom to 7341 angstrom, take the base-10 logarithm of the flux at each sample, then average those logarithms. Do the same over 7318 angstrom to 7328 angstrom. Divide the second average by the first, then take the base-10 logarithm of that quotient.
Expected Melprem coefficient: 0.01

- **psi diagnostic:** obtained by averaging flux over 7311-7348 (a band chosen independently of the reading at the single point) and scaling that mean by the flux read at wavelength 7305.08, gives 5.4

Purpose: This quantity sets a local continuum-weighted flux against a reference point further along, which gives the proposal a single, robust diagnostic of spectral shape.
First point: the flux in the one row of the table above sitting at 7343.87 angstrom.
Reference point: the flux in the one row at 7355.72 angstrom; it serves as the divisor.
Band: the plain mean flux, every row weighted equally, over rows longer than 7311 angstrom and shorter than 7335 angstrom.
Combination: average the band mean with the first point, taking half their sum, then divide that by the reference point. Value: 1.03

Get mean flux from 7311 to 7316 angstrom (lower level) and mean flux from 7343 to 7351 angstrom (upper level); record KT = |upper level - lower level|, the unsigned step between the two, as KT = 0.45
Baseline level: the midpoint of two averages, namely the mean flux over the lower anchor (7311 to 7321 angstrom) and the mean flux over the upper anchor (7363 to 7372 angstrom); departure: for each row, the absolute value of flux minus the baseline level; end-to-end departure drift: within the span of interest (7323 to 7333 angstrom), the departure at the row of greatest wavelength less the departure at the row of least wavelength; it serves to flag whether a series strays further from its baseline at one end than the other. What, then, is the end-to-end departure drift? -0.50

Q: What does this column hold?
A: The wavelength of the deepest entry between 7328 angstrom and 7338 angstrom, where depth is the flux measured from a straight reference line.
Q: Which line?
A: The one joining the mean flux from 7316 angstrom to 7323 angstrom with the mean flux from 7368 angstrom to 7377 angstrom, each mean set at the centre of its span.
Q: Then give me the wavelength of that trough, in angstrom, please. 7335.42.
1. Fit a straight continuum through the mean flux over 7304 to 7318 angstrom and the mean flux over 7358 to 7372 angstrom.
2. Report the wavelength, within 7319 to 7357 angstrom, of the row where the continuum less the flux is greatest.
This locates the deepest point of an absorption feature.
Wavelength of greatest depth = 7335.42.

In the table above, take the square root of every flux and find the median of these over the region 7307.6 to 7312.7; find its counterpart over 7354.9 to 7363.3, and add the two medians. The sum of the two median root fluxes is 2.89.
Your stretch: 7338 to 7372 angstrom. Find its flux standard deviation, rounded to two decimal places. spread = 0.21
